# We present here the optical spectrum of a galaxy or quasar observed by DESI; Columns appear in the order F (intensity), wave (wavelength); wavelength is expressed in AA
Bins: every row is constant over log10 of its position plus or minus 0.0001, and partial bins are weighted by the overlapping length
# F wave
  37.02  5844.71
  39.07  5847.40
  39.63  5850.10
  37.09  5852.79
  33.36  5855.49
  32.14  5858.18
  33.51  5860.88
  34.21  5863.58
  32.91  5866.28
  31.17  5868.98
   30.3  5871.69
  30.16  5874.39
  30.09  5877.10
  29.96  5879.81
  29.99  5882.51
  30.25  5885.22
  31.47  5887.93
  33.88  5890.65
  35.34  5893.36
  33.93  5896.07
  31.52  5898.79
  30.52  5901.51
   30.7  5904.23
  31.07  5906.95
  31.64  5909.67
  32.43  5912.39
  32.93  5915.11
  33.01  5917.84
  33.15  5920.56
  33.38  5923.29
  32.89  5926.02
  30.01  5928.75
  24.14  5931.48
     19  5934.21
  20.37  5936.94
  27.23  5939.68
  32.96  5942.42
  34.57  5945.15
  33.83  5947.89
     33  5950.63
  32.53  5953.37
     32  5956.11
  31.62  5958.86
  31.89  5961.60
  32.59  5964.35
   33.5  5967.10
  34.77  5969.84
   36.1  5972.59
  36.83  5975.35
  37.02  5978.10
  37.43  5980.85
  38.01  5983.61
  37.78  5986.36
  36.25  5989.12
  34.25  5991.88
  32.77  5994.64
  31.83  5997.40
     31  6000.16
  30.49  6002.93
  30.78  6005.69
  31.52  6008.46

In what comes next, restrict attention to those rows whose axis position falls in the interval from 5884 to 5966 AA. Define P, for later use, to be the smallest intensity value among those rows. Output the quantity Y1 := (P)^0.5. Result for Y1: 4.4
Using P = 19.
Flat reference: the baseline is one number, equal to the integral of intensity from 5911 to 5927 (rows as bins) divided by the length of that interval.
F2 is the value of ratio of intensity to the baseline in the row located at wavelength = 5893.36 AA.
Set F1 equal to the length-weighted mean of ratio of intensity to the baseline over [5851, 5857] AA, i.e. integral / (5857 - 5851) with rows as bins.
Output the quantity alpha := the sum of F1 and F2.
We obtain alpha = 2.15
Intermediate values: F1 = 1.08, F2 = 1.07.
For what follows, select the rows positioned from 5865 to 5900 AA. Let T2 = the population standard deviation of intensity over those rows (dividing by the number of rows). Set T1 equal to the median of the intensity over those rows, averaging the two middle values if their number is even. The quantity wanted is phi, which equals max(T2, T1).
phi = 31.2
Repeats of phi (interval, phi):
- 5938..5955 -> 33.0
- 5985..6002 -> 33.5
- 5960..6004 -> 34.5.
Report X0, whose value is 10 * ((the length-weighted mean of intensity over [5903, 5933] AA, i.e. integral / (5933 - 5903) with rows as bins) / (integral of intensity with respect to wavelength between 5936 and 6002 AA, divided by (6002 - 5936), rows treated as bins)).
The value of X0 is 9.4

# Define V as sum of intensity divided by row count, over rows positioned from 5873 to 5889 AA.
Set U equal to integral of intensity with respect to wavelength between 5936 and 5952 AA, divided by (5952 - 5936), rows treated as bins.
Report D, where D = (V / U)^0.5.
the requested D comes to 1.00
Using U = 30.6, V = 30.3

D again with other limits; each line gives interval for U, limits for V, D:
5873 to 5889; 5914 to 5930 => 1.04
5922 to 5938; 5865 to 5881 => 1.07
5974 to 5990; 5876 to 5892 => 0.91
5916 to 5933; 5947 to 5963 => 1.02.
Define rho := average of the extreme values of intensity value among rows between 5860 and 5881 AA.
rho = 32.1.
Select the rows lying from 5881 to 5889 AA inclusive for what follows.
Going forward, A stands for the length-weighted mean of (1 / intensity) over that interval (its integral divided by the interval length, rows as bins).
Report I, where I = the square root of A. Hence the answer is 0.181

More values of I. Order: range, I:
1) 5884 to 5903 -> 0.176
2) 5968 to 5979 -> 0.167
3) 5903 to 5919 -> 0.177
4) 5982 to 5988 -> 0.163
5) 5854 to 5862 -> 0.174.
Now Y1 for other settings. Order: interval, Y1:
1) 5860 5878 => 5.5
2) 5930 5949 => 4.4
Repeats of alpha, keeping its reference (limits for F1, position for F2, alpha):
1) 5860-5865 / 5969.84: 2.08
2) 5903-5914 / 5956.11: 1.93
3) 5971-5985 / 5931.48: 1.86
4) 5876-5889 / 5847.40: 2.11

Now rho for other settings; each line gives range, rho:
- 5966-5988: 35.8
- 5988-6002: 33.6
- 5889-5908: 32.9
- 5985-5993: 36.0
